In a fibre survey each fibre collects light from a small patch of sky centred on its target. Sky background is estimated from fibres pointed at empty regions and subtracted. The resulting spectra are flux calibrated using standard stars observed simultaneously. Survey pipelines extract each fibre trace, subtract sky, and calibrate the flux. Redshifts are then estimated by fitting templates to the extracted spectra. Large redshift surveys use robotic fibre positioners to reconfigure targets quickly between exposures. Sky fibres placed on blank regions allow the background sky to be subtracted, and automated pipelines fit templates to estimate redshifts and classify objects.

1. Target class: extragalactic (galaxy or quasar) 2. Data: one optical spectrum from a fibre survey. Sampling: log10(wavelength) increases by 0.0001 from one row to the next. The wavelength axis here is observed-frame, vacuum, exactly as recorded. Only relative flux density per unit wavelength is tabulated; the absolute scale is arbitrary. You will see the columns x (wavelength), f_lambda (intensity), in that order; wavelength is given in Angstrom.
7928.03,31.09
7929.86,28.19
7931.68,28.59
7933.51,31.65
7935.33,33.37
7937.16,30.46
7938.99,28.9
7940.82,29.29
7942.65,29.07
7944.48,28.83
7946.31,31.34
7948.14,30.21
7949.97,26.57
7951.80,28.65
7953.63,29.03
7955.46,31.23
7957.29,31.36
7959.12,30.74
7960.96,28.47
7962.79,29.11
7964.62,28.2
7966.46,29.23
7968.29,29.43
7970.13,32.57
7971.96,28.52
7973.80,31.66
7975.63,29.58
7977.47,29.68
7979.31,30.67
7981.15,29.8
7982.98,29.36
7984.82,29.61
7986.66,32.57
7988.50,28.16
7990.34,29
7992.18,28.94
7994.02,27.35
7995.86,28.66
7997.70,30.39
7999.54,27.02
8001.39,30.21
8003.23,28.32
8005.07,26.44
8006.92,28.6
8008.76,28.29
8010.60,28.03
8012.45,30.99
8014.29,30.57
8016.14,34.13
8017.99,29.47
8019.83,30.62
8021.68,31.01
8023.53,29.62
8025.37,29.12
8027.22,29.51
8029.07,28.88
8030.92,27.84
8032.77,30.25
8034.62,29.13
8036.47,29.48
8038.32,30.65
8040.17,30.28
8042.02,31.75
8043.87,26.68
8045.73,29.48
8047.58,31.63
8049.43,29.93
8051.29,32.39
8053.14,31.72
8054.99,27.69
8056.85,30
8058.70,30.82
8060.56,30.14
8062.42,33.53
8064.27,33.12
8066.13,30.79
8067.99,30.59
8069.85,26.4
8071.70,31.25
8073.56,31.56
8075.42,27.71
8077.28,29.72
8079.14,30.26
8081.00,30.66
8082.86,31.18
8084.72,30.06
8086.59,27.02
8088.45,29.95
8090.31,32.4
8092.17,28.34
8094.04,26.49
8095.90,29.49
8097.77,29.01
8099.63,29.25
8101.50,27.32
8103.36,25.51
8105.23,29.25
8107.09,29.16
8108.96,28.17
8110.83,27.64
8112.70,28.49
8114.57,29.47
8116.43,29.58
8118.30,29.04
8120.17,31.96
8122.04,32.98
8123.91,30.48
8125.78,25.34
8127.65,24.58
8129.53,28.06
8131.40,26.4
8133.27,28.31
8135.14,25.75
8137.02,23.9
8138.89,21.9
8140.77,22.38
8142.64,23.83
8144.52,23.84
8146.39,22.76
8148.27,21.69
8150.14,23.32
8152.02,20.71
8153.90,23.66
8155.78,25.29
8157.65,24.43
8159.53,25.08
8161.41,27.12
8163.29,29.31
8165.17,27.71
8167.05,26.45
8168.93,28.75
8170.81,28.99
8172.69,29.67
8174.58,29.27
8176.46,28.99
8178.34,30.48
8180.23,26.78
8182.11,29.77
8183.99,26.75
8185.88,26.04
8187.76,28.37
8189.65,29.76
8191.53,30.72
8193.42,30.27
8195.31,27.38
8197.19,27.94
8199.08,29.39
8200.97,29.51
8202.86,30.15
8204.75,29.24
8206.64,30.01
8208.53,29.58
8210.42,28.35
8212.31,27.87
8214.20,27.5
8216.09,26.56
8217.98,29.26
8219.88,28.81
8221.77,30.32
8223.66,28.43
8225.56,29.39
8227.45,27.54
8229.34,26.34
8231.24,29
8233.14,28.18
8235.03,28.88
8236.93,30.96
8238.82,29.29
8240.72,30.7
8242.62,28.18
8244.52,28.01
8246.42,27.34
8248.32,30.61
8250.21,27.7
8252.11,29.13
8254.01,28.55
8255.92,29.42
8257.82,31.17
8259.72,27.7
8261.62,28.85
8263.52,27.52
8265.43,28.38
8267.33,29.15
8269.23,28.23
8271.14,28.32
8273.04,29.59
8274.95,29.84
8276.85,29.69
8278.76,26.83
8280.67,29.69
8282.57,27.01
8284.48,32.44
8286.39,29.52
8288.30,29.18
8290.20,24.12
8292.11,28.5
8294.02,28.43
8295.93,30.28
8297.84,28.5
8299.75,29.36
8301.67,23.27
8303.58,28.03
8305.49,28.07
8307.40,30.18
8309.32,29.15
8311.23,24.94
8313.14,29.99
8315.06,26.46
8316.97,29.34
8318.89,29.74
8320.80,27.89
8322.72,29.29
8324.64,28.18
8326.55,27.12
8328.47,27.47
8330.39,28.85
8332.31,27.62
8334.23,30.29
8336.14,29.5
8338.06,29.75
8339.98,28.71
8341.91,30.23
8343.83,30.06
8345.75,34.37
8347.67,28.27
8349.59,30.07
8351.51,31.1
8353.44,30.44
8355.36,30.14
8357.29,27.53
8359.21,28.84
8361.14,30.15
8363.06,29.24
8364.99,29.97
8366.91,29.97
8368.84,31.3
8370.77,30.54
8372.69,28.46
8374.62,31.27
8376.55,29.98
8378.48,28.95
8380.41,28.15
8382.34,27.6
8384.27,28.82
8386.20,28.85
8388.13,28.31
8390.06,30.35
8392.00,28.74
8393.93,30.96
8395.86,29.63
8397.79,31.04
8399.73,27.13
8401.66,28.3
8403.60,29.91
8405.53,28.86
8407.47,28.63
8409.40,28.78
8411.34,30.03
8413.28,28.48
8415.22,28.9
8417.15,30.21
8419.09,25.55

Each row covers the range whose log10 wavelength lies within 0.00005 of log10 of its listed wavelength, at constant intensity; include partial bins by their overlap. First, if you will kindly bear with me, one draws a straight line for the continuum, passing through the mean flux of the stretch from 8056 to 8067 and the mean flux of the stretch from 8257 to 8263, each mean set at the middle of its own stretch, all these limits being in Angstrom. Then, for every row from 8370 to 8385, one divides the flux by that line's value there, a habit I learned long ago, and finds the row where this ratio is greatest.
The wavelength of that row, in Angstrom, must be 8374.62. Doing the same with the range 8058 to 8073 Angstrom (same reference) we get 8062.42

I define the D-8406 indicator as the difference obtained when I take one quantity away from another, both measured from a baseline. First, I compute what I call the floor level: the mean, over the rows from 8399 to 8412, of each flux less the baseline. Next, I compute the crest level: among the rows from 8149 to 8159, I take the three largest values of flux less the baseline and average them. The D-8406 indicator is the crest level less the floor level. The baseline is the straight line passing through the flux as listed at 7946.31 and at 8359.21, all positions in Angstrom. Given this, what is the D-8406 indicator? -5.9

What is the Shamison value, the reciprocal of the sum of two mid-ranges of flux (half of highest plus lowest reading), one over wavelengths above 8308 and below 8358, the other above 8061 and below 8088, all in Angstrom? 0.0168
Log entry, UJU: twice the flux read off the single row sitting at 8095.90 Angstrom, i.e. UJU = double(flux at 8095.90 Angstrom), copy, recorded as 59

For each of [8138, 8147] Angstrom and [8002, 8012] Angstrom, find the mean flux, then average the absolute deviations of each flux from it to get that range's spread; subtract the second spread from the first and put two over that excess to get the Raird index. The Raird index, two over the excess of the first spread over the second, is 17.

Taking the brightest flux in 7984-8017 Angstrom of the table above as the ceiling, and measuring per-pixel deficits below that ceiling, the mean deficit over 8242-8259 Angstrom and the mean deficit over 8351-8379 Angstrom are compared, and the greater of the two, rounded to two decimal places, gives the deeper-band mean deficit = 5.23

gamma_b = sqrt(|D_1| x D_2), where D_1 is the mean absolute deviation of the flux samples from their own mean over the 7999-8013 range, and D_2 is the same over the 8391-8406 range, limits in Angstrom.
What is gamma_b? 1.07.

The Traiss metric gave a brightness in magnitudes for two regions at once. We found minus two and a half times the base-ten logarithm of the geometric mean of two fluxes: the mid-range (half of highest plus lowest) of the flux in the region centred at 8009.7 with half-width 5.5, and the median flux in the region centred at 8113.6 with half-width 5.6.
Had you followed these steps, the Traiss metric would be -3.65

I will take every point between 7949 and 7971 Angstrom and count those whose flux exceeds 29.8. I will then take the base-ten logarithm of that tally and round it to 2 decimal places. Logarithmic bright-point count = 0.60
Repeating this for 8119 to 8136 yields 0.48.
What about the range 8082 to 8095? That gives 0.60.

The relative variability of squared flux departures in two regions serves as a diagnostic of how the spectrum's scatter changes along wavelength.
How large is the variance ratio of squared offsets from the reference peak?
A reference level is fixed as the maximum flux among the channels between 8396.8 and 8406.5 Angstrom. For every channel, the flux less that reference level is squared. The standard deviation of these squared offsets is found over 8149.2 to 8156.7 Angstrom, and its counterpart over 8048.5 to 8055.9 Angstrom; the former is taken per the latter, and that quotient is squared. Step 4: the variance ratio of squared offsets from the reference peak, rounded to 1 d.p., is 37.7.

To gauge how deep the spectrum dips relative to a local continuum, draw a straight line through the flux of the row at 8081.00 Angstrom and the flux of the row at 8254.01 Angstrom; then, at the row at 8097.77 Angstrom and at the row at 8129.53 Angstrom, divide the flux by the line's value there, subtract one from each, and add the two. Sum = -0.11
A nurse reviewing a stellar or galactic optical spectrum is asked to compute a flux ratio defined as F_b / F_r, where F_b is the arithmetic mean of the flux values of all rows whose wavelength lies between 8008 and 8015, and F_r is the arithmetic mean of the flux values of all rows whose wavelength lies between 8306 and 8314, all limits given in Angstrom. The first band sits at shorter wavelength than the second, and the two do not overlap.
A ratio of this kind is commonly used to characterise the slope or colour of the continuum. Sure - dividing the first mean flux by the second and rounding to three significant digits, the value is 1.03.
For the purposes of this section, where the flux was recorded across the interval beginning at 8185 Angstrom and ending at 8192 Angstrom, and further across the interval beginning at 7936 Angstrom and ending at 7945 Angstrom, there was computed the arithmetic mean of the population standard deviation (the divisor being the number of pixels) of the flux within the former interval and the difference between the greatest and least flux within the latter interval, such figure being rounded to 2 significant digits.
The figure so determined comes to 1.7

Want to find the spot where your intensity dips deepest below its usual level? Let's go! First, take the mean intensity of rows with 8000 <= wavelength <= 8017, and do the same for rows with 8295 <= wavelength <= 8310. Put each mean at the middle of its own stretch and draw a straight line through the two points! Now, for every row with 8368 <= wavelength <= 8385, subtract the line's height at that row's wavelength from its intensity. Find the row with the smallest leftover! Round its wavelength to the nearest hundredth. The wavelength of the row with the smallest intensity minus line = 8382.34 Angstrom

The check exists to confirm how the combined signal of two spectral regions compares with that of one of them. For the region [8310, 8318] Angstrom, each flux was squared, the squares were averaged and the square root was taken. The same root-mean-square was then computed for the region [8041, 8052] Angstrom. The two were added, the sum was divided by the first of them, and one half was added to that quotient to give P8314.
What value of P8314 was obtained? 2.59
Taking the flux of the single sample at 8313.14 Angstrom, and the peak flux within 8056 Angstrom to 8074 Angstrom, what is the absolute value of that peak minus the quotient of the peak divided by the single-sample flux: 32.4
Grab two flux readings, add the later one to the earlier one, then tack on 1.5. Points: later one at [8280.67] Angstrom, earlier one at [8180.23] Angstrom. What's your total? 58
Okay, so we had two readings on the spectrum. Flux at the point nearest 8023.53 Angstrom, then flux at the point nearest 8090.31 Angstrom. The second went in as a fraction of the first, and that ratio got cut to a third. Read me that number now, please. 0.365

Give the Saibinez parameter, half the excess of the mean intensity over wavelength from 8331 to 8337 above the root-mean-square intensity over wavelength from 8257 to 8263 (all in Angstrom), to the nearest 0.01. -0.07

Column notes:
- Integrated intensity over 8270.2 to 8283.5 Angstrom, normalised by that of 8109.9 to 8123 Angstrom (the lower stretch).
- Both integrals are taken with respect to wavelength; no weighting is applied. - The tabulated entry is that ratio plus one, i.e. 1.98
